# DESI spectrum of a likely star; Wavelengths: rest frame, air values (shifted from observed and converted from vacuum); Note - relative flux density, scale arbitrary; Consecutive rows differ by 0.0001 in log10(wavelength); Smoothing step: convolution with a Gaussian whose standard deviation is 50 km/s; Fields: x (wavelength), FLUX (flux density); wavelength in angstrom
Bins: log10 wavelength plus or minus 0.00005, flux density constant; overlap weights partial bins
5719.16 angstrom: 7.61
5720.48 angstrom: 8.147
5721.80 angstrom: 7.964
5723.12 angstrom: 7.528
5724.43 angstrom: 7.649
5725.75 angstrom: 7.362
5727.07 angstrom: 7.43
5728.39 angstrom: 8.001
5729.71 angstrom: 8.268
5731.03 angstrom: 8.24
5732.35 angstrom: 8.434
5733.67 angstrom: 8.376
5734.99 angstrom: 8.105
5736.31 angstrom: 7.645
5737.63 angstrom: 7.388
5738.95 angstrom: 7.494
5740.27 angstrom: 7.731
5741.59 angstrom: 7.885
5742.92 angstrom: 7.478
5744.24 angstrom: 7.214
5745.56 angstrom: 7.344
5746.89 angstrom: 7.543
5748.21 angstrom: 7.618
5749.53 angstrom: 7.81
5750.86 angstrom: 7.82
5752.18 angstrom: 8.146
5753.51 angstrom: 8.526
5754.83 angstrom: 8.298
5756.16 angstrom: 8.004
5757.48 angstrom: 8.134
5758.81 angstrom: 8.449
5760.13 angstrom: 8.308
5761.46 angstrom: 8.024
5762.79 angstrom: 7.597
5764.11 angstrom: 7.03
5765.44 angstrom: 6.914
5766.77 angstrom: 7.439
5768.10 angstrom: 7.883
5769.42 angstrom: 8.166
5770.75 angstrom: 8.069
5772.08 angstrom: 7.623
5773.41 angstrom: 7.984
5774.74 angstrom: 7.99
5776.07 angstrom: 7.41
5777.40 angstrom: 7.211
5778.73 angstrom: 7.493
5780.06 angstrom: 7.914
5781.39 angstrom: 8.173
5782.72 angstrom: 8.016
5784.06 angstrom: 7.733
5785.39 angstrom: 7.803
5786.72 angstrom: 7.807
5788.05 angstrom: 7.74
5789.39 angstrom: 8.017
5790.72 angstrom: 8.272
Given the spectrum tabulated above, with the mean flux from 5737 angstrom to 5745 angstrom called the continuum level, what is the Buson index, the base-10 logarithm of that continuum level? 0.877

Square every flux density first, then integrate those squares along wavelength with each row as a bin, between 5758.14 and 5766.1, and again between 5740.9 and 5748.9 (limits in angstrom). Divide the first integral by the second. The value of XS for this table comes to 1.06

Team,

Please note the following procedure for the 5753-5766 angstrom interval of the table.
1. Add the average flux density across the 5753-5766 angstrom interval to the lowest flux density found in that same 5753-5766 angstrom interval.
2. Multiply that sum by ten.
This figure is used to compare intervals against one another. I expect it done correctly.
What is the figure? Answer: 148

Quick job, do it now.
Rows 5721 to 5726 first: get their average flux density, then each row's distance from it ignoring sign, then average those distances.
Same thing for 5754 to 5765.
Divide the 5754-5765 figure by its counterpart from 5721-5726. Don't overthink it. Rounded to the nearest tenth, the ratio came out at 1.8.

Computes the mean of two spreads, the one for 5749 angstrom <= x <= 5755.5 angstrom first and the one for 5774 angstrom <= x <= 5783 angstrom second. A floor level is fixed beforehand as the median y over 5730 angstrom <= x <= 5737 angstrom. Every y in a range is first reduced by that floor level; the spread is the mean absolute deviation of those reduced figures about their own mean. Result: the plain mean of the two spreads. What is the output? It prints 0.28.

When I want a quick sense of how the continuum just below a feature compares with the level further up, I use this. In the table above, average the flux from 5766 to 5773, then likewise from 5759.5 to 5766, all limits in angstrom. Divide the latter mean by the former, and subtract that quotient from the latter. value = 6.61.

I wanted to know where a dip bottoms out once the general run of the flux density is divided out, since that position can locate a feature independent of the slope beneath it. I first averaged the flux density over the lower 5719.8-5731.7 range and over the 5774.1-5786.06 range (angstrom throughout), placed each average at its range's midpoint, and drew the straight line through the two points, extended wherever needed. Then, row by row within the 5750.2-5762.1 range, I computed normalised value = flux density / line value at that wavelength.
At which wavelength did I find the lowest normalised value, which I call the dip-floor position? 5750.86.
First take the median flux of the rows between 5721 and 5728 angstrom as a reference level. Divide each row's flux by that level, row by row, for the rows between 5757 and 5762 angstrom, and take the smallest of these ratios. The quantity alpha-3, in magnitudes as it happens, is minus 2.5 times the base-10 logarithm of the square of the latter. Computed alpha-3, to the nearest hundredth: -0.14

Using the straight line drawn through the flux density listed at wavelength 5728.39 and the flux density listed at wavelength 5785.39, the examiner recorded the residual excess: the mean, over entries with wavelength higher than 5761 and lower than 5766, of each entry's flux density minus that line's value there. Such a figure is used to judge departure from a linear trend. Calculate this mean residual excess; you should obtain -0.5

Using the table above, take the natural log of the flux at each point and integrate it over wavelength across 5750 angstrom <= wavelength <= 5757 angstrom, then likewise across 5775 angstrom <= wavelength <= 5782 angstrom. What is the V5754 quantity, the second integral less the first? -0.4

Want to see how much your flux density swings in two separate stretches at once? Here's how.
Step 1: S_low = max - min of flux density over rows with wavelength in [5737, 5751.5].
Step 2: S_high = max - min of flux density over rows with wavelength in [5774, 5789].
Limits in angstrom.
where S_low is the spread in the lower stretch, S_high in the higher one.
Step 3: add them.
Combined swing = 1.63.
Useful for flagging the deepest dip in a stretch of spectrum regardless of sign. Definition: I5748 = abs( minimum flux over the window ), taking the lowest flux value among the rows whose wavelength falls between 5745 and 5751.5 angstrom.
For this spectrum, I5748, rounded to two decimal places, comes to 7.34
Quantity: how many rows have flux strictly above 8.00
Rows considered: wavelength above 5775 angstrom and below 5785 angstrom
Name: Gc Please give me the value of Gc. 2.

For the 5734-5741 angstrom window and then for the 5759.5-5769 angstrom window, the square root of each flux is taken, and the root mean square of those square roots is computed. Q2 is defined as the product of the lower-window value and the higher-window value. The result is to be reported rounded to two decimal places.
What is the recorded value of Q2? 7.64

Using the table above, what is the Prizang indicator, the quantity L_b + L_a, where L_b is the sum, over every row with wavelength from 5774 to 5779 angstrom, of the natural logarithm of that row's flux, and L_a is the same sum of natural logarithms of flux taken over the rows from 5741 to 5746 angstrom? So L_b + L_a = 16.1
